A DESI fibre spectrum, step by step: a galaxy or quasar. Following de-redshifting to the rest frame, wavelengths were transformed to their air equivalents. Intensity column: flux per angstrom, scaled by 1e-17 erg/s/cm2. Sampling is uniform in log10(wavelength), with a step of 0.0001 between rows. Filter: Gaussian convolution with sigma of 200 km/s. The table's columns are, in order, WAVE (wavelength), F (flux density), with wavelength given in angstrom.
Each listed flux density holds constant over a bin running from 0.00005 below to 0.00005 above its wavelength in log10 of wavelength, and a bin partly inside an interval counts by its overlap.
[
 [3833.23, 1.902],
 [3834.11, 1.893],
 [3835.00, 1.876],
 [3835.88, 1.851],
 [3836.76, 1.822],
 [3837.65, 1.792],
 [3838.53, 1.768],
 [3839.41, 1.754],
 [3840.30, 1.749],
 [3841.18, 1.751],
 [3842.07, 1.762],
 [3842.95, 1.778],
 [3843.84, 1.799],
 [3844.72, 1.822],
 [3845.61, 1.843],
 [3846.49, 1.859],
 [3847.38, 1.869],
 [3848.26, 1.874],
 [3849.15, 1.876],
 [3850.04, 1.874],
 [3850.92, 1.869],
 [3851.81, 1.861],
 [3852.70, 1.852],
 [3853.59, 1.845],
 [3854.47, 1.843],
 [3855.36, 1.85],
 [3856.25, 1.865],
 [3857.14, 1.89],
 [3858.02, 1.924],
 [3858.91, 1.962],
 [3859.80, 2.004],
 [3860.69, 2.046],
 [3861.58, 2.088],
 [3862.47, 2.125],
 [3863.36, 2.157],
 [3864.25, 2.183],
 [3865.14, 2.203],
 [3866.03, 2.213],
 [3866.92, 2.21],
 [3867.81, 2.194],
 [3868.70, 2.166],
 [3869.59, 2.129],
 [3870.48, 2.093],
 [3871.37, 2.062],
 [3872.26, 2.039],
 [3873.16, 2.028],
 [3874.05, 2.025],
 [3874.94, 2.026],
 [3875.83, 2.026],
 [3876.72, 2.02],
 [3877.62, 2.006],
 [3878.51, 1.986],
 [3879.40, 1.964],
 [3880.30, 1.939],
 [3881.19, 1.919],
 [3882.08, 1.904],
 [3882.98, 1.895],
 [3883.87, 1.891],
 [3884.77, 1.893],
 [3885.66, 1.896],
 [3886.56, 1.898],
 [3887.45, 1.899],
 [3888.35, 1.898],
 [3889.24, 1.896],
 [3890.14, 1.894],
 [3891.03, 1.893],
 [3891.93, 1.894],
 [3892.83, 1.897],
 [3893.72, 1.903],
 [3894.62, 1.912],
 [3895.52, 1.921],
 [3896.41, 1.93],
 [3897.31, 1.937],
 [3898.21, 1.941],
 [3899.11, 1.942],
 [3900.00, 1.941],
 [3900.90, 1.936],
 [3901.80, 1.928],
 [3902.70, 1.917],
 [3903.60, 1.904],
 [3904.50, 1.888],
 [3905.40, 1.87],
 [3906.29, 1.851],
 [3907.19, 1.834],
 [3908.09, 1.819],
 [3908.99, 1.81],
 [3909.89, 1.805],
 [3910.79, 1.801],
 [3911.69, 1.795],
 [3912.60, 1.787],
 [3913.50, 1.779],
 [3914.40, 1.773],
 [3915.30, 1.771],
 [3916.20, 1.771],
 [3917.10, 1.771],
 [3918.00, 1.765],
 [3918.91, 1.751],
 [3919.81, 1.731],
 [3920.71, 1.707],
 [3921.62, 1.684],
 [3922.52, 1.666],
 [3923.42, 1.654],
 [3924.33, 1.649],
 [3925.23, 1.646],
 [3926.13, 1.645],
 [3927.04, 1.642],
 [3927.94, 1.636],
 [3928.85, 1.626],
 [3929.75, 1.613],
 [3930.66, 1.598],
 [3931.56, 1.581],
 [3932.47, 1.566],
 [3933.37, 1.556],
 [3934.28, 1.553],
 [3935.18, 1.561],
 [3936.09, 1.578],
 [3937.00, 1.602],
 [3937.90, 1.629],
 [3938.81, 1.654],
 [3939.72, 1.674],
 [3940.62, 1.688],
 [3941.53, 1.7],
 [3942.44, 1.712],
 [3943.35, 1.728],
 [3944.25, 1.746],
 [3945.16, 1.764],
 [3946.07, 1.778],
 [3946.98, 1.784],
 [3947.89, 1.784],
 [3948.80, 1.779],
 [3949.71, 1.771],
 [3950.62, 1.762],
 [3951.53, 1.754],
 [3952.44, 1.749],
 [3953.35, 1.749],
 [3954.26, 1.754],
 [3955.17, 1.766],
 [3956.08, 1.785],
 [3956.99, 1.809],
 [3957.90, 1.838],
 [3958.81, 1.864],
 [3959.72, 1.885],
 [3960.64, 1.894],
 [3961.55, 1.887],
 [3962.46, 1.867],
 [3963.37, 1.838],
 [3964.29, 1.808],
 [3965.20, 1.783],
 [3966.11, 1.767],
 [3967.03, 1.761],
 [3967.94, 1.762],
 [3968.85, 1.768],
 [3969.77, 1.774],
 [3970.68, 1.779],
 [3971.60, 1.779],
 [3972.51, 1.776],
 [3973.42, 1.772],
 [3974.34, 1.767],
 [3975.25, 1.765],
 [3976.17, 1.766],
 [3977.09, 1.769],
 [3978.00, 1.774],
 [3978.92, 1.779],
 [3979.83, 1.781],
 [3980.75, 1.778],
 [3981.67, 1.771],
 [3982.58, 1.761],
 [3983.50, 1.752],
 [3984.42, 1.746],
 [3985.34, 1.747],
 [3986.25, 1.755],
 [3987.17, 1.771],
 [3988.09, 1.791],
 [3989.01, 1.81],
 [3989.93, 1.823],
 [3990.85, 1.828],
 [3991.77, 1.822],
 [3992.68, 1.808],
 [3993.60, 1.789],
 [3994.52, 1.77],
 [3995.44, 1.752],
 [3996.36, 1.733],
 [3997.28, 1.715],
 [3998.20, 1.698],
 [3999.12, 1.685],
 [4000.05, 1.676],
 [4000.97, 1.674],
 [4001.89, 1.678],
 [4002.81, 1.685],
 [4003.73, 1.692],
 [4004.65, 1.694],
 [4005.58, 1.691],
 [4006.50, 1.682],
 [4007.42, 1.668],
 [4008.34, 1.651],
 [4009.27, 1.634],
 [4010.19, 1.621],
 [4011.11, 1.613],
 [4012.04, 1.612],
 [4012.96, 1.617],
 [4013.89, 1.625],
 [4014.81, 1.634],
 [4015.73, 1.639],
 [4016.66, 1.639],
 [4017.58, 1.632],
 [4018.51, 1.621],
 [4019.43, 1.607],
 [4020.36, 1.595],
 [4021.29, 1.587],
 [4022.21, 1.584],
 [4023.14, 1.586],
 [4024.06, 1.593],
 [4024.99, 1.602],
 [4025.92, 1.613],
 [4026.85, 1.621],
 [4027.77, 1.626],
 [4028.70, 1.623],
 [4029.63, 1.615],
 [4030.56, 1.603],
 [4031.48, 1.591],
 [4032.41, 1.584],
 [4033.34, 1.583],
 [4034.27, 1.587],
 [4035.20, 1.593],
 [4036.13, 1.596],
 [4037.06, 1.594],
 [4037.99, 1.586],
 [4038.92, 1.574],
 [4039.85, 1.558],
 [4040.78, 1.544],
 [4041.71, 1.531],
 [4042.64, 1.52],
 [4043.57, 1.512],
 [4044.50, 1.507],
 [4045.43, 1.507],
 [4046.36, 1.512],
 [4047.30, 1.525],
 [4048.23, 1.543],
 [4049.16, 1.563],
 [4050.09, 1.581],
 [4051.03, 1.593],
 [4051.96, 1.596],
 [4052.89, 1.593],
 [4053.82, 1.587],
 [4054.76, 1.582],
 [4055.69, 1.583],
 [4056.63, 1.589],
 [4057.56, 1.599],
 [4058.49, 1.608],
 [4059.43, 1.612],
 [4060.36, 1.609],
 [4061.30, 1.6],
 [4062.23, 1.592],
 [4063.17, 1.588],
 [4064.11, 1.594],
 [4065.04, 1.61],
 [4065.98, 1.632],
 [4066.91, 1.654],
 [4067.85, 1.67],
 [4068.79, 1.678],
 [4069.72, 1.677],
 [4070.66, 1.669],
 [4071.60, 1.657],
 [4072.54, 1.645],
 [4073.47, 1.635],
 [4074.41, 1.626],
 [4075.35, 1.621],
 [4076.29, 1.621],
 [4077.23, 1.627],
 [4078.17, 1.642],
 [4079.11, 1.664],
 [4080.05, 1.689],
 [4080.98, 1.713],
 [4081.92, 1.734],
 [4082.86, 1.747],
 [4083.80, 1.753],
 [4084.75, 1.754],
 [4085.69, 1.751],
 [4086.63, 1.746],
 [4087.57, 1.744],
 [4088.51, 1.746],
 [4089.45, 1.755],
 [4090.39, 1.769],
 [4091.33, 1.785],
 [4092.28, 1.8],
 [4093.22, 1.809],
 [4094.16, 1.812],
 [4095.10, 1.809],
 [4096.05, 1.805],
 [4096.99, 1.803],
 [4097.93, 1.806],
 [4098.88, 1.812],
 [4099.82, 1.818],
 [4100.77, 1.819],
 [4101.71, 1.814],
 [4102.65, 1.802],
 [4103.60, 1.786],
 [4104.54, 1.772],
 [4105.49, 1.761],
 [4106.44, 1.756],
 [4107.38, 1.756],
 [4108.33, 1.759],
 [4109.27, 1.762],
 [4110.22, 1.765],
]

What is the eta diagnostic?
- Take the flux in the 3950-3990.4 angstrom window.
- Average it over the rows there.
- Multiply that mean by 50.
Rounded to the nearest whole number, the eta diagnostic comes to 89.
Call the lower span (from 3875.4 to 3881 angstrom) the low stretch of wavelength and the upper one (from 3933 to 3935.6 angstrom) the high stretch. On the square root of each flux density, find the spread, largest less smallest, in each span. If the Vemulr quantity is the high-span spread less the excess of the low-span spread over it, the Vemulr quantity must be -0.0245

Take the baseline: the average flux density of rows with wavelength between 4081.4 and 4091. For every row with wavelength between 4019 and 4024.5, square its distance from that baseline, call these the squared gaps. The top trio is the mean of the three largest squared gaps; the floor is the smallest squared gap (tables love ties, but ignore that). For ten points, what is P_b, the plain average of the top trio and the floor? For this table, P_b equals 0.024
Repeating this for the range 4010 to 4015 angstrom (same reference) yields 0.016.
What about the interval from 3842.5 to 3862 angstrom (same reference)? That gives 0.045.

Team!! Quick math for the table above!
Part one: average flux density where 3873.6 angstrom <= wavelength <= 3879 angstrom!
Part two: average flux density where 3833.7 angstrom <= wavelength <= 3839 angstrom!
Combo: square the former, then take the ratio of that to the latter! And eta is 2.2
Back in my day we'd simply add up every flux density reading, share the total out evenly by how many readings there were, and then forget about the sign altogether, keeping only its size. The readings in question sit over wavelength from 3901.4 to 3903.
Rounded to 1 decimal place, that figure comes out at 1.9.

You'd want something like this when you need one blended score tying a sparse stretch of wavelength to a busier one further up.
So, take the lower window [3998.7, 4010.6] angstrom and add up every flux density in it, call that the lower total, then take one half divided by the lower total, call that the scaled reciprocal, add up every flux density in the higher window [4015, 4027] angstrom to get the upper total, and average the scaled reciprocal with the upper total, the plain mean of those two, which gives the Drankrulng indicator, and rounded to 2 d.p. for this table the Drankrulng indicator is 10.47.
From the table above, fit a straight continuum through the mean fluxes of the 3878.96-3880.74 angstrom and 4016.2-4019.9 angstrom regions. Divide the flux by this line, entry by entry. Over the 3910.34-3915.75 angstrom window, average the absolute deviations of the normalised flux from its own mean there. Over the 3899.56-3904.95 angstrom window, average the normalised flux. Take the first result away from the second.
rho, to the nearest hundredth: 1.01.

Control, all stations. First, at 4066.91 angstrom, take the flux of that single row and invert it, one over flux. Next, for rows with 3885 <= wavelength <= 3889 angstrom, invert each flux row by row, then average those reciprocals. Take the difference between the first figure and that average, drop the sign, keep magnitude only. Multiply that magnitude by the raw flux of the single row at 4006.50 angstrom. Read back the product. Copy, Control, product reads 0.13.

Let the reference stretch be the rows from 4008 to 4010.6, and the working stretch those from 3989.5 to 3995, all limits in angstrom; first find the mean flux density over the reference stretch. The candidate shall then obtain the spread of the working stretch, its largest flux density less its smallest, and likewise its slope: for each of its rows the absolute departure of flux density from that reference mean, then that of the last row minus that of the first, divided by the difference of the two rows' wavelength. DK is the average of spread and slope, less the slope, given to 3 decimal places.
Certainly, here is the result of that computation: 0.035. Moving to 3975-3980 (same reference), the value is 0.006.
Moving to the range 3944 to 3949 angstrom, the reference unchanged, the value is 0.015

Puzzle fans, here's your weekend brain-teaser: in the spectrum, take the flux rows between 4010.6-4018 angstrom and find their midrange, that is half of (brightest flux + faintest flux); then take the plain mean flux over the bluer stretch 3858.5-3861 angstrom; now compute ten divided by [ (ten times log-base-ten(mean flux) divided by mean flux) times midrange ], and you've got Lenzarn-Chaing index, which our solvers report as 4.1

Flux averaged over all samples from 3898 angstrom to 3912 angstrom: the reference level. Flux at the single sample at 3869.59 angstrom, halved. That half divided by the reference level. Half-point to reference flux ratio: 0.568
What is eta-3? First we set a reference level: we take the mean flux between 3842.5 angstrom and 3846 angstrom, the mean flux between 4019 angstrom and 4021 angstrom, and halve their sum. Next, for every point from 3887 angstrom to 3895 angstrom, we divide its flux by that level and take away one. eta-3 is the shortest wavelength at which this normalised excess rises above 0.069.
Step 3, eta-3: 3887.45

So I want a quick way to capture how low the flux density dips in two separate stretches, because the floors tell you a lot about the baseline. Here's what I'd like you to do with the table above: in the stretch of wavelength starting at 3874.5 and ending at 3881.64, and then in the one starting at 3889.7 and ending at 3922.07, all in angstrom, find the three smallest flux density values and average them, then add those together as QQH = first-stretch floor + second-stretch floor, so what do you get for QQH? 3.6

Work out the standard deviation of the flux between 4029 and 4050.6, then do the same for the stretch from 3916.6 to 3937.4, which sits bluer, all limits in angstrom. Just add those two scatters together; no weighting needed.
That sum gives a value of 0.10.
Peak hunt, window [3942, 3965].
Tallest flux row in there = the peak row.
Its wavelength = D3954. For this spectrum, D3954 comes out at 3960.64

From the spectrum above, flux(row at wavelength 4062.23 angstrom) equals 1.592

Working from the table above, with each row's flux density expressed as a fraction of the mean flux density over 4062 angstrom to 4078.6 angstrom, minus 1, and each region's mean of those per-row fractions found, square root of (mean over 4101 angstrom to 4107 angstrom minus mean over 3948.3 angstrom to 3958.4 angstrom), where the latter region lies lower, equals 0.07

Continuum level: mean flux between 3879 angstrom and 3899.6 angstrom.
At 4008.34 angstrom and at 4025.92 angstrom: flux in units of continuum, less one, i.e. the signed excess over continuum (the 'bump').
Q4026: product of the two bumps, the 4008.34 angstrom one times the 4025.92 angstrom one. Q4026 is 0.021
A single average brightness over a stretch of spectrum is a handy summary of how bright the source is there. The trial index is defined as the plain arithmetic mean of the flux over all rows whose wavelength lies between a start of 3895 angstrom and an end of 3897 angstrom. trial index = 1.93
